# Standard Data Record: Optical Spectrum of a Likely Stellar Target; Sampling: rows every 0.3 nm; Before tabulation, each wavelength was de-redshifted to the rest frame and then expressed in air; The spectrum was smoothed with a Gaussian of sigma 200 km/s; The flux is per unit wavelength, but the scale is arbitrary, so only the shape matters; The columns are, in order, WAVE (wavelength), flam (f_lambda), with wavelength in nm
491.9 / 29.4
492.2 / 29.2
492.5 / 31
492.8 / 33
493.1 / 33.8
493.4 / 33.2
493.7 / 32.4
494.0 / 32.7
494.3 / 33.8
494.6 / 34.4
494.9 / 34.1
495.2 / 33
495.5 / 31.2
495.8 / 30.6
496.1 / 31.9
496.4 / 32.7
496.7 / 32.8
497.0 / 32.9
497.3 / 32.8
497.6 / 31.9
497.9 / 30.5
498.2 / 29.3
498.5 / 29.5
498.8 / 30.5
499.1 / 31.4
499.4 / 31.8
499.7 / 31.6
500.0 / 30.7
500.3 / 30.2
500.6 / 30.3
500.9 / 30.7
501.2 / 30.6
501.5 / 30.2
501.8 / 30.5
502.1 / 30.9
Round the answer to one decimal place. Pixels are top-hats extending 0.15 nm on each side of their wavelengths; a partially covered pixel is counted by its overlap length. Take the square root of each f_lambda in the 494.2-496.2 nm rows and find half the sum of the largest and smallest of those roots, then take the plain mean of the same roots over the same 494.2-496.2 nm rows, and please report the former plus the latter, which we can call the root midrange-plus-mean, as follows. 11.4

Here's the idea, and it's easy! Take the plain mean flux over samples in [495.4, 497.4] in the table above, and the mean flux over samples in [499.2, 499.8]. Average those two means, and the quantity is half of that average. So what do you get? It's 16.0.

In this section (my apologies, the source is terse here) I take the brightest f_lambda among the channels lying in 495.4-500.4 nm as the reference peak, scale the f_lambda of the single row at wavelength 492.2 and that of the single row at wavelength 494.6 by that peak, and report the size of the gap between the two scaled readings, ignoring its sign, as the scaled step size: 0.158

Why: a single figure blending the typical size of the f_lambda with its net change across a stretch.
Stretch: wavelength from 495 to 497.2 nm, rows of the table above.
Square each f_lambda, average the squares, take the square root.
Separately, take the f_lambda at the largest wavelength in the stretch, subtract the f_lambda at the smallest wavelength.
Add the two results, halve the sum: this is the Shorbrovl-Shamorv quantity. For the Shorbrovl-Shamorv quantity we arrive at 16.0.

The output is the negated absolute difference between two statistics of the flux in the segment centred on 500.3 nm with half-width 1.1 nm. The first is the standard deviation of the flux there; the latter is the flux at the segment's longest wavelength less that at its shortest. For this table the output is -1.8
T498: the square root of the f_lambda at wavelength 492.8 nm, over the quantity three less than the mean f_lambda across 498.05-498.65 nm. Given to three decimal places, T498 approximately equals 0.218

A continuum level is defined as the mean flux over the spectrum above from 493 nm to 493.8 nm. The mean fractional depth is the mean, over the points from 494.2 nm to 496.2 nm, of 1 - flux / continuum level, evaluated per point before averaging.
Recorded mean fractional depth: 0.01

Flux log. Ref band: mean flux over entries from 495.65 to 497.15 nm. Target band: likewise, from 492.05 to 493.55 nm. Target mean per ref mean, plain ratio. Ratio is 1.00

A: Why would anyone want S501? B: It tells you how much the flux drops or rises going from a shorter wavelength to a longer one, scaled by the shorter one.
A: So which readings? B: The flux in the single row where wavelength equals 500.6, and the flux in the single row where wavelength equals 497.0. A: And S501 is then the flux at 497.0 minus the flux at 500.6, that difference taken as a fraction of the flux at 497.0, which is 0.079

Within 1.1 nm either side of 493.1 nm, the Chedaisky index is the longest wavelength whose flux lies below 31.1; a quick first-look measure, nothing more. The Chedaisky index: 492.5 nm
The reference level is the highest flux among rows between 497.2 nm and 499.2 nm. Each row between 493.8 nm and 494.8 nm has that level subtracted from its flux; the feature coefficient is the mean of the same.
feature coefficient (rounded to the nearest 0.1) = 0.8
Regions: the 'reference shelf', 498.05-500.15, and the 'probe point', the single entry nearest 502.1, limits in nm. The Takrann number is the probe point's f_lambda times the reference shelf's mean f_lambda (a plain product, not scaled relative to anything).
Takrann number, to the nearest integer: 948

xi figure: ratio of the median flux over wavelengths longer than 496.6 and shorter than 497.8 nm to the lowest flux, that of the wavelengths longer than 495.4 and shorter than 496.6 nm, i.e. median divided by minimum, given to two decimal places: 1.07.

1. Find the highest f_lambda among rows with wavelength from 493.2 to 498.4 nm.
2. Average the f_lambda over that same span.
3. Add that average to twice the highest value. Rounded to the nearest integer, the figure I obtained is 101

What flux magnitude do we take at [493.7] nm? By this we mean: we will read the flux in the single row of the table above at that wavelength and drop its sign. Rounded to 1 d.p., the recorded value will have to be 32.4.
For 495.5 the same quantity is 31.2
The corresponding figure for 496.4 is 32.7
